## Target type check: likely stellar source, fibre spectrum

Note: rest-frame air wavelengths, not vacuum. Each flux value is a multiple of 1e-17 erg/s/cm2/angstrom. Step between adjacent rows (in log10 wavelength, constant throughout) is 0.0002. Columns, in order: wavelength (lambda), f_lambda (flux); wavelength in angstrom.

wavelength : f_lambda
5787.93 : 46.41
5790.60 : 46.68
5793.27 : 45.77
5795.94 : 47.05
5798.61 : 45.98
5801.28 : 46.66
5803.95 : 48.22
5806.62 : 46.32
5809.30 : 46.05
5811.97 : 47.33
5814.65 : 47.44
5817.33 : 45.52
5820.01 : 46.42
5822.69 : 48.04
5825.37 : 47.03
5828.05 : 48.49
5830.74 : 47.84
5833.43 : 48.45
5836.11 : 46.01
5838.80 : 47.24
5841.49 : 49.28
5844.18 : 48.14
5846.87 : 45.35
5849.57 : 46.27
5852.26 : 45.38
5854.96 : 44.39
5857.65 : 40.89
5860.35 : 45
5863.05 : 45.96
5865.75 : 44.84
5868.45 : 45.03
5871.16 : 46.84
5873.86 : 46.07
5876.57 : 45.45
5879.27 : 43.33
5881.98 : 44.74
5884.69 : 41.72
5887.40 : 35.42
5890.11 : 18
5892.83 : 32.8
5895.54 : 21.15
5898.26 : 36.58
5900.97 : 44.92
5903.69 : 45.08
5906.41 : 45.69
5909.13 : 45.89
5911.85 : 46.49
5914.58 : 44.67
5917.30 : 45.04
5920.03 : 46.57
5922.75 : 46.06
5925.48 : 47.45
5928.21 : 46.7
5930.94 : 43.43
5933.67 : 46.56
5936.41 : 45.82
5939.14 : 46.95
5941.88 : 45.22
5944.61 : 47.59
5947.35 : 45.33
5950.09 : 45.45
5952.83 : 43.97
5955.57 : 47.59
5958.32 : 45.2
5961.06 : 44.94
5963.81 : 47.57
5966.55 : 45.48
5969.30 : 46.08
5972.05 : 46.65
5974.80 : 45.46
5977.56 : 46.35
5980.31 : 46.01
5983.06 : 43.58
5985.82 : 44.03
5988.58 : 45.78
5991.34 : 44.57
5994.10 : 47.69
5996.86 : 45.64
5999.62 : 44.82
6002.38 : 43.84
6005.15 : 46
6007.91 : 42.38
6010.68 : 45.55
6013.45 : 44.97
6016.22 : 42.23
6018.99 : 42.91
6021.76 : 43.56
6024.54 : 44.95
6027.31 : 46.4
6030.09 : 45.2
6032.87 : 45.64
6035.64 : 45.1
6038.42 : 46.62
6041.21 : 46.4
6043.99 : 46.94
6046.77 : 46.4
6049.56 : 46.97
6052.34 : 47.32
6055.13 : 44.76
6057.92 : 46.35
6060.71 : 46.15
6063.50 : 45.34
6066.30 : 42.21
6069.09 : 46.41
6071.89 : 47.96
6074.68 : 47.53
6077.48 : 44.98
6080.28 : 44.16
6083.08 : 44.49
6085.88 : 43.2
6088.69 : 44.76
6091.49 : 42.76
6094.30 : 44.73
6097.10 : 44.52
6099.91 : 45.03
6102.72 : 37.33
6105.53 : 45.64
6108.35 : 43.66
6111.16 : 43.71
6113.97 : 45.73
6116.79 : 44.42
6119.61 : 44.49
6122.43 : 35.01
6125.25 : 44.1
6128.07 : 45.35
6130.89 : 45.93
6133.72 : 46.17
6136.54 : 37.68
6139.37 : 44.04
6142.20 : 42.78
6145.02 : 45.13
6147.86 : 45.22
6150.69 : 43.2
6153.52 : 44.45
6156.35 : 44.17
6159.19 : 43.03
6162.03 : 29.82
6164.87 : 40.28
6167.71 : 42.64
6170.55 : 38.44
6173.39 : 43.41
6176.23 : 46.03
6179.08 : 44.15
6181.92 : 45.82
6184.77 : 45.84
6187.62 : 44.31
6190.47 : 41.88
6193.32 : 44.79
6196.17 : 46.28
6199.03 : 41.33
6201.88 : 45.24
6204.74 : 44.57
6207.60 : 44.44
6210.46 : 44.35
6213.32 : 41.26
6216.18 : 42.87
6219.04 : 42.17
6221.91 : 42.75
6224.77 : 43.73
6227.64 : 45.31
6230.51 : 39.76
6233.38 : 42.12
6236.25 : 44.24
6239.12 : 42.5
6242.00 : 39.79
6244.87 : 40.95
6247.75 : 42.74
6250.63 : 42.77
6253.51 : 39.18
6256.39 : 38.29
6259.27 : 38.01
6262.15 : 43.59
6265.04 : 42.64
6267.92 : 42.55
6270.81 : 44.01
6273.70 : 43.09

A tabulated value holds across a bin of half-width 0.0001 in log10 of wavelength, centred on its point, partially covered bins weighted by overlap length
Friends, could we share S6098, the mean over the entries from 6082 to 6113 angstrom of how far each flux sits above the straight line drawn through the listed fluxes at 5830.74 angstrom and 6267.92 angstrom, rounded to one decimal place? -1.0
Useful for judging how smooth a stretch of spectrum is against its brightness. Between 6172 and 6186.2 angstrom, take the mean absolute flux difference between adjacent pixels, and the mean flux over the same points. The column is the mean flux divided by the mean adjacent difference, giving 29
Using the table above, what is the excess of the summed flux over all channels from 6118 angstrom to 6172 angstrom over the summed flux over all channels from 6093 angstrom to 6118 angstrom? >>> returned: 407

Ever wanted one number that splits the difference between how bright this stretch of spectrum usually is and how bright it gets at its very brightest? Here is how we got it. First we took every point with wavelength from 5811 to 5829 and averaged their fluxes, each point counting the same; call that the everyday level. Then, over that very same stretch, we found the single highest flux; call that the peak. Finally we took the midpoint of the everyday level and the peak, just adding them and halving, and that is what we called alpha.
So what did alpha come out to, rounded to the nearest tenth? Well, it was 47.8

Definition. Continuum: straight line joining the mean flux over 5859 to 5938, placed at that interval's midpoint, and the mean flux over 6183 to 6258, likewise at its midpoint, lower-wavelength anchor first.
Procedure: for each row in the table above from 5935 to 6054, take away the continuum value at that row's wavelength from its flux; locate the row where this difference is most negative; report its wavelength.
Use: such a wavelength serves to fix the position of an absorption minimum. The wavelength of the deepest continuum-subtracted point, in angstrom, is 6016.22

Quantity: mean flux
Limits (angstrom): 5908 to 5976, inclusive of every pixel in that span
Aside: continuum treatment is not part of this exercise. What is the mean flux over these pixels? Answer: 45.93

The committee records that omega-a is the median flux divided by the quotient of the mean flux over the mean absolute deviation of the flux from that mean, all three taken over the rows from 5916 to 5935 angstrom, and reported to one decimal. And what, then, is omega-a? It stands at 1.0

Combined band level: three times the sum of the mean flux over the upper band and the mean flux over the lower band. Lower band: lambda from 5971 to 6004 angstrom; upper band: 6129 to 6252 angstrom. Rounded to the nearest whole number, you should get 265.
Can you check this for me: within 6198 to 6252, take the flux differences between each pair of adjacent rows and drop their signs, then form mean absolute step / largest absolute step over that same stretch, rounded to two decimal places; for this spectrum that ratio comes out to 0.31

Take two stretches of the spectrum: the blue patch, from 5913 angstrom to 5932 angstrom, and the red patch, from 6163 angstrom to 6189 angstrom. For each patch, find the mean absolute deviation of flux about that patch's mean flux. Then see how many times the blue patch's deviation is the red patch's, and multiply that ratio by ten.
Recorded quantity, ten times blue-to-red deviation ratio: 5.7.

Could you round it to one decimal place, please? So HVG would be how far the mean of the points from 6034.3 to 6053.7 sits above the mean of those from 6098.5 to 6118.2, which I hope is 2.9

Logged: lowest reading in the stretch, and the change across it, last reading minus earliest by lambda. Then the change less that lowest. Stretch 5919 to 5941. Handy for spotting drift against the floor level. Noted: -43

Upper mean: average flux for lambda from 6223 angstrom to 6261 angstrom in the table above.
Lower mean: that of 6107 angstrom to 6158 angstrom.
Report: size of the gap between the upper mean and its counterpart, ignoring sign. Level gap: 2.1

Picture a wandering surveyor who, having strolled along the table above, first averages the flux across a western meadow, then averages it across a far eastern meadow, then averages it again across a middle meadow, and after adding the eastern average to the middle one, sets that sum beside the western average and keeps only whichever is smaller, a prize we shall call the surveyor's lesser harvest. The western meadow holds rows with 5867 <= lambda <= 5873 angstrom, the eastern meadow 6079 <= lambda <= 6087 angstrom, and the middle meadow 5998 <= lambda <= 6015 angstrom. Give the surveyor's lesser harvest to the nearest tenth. 45.9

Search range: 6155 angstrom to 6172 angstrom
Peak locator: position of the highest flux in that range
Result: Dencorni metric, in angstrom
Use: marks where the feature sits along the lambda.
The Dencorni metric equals 6156.35 angstrom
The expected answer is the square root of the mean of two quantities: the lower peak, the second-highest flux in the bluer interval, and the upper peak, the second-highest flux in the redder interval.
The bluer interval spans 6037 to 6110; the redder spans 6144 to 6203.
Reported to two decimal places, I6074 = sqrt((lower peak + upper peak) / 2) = 6.84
